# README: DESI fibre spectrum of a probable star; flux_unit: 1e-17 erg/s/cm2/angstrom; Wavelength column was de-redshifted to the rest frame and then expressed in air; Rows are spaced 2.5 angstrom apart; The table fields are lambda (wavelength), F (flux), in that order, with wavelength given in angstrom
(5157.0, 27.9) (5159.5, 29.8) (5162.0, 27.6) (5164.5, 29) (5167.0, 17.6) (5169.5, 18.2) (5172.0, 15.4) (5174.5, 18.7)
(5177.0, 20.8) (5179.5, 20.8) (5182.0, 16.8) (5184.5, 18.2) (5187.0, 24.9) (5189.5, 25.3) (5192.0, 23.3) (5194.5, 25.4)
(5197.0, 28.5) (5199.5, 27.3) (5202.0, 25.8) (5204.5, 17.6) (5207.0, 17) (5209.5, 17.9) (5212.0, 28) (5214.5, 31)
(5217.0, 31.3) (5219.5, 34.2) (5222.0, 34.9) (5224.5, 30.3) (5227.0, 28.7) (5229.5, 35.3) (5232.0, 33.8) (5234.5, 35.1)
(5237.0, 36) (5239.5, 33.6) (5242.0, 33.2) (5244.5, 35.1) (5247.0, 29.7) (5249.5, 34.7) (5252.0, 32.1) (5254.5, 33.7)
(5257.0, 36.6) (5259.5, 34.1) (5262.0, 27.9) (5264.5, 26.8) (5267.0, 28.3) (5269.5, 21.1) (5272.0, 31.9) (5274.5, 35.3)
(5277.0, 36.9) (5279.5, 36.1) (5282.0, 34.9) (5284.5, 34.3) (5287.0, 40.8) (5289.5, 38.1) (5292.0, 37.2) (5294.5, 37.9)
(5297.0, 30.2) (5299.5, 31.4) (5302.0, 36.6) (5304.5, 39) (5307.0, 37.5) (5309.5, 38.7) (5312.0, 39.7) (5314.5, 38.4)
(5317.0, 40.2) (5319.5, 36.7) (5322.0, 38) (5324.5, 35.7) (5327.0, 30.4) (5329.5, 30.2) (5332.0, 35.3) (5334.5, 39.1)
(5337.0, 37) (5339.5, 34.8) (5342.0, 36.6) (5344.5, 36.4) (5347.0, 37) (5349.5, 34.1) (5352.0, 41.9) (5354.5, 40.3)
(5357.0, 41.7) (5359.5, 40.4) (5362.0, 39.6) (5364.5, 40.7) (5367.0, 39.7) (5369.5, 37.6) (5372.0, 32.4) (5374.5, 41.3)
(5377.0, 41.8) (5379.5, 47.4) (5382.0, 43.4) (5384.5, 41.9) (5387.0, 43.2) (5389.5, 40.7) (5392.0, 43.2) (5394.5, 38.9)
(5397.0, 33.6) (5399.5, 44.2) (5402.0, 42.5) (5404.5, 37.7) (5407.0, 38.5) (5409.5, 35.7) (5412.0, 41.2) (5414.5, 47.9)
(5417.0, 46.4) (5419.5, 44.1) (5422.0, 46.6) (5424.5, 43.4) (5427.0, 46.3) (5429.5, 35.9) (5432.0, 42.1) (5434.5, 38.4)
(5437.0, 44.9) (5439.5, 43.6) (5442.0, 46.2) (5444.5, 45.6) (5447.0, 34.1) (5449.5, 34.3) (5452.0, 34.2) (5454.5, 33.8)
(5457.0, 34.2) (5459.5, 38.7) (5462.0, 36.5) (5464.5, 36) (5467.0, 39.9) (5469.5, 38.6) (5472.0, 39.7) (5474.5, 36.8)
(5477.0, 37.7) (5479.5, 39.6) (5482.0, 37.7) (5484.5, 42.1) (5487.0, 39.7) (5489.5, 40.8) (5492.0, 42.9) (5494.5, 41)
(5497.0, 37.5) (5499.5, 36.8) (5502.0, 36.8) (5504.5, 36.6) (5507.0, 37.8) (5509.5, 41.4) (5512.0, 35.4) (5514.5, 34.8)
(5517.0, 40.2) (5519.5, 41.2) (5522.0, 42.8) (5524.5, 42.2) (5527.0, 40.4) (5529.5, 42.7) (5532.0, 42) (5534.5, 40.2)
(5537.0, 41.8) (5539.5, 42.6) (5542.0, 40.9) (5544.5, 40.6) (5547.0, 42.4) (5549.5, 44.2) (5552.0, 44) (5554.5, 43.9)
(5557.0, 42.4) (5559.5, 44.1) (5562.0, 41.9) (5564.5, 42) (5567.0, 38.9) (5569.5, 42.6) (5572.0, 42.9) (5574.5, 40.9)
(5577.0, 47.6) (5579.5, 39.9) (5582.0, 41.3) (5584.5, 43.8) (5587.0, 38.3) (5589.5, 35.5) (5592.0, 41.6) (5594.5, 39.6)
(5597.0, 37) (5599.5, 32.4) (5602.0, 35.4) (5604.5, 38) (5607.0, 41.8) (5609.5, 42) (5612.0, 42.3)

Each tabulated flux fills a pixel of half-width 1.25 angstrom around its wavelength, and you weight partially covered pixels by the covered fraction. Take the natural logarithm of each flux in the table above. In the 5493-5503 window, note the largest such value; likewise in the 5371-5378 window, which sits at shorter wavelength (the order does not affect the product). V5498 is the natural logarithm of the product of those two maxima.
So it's 2.63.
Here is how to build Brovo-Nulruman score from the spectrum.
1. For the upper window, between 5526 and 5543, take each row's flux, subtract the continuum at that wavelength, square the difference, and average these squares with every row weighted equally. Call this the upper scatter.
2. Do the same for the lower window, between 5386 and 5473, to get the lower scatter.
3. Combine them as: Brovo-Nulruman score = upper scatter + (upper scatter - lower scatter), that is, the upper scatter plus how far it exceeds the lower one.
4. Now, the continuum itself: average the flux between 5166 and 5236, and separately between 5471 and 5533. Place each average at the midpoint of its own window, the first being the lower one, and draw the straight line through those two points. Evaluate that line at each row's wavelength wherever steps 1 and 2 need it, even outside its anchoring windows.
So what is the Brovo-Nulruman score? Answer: -40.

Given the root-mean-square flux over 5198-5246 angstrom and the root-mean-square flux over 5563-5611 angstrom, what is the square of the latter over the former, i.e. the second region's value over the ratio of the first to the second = 53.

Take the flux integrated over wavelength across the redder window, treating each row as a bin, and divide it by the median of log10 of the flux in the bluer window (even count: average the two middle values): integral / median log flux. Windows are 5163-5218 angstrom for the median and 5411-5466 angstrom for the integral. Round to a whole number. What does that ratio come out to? 1665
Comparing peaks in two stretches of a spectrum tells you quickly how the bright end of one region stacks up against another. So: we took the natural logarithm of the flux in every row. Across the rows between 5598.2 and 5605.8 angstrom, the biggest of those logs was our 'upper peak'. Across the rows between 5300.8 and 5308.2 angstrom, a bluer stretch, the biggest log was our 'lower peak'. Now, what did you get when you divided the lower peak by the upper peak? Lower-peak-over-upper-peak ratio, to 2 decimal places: 1.01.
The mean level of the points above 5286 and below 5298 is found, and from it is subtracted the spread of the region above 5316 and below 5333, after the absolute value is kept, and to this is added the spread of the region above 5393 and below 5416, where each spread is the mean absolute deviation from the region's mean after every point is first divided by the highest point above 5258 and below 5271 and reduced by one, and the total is 37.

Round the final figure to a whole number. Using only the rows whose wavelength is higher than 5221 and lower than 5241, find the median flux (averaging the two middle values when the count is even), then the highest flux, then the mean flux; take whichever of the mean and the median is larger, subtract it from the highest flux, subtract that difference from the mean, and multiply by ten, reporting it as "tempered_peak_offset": 318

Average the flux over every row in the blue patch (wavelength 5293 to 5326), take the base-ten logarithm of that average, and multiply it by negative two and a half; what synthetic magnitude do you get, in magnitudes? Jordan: -3.92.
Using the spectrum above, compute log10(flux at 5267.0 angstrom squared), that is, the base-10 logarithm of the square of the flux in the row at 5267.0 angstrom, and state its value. 2.90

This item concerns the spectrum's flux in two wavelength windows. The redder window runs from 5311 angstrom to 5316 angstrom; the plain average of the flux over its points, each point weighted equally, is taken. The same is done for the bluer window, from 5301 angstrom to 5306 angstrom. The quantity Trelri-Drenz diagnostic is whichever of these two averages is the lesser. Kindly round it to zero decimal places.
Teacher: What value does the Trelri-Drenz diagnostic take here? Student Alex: 38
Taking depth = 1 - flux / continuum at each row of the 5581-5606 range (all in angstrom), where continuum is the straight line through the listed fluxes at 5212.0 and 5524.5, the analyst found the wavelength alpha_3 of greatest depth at 5599.5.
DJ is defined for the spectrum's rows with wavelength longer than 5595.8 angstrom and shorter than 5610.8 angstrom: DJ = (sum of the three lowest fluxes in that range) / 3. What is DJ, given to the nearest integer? 35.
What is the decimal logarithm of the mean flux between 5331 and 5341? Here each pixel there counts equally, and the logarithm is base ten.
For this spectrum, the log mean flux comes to 1.563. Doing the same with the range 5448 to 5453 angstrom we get 1.535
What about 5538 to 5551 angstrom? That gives 1.625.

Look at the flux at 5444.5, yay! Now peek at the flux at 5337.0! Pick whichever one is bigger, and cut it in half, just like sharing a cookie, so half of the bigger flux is 22.8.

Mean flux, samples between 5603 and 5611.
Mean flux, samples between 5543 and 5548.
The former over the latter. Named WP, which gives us 1.0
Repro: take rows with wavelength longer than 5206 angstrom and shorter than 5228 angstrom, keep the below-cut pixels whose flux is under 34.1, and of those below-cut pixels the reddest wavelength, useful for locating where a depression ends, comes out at 5227.0 angstrom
